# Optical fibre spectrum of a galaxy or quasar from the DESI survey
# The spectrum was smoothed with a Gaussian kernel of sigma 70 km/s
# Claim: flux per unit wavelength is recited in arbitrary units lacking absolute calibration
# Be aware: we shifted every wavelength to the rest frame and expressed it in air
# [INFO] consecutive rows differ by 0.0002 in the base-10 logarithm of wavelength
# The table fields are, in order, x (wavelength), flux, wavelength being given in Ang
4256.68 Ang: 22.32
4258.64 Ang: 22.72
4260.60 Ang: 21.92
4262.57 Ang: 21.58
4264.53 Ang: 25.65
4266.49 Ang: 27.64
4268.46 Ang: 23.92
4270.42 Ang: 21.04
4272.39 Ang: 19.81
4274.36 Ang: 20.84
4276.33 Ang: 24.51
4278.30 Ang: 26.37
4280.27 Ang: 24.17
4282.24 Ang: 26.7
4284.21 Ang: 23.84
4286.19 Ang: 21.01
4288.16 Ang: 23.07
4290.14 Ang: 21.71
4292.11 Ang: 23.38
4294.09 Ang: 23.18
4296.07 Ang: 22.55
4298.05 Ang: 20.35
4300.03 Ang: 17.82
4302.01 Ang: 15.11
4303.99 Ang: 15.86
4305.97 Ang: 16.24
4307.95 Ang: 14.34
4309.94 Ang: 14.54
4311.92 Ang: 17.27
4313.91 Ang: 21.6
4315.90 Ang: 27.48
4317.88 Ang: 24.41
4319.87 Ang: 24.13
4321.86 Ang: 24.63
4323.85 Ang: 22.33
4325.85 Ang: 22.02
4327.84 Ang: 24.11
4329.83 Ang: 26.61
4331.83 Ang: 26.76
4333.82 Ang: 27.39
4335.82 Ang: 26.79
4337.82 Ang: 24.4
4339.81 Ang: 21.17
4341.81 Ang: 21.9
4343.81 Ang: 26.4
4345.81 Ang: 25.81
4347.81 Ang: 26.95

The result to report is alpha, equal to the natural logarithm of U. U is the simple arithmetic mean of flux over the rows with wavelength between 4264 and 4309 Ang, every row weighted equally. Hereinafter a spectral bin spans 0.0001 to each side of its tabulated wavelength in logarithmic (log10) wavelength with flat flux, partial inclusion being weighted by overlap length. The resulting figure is 3.08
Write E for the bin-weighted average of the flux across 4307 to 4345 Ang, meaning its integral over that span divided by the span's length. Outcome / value 23.1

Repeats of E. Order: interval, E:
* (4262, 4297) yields 23.4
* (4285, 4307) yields 20.0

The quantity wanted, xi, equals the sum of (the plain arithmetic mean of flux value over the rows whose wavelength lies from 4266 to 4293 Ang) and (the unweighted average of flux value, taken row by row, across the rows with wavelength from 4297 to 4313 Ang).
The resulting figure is 39.9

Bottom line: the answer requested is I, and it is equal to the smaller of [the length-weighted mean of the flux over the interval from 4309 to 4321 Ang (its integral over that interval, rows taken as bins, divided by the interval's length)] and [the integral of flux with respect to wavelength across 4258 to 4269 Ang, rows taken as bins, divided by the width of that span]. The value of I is 21.6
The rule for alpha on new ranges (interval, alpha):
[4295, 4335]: 3.06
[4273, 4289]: 3.17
